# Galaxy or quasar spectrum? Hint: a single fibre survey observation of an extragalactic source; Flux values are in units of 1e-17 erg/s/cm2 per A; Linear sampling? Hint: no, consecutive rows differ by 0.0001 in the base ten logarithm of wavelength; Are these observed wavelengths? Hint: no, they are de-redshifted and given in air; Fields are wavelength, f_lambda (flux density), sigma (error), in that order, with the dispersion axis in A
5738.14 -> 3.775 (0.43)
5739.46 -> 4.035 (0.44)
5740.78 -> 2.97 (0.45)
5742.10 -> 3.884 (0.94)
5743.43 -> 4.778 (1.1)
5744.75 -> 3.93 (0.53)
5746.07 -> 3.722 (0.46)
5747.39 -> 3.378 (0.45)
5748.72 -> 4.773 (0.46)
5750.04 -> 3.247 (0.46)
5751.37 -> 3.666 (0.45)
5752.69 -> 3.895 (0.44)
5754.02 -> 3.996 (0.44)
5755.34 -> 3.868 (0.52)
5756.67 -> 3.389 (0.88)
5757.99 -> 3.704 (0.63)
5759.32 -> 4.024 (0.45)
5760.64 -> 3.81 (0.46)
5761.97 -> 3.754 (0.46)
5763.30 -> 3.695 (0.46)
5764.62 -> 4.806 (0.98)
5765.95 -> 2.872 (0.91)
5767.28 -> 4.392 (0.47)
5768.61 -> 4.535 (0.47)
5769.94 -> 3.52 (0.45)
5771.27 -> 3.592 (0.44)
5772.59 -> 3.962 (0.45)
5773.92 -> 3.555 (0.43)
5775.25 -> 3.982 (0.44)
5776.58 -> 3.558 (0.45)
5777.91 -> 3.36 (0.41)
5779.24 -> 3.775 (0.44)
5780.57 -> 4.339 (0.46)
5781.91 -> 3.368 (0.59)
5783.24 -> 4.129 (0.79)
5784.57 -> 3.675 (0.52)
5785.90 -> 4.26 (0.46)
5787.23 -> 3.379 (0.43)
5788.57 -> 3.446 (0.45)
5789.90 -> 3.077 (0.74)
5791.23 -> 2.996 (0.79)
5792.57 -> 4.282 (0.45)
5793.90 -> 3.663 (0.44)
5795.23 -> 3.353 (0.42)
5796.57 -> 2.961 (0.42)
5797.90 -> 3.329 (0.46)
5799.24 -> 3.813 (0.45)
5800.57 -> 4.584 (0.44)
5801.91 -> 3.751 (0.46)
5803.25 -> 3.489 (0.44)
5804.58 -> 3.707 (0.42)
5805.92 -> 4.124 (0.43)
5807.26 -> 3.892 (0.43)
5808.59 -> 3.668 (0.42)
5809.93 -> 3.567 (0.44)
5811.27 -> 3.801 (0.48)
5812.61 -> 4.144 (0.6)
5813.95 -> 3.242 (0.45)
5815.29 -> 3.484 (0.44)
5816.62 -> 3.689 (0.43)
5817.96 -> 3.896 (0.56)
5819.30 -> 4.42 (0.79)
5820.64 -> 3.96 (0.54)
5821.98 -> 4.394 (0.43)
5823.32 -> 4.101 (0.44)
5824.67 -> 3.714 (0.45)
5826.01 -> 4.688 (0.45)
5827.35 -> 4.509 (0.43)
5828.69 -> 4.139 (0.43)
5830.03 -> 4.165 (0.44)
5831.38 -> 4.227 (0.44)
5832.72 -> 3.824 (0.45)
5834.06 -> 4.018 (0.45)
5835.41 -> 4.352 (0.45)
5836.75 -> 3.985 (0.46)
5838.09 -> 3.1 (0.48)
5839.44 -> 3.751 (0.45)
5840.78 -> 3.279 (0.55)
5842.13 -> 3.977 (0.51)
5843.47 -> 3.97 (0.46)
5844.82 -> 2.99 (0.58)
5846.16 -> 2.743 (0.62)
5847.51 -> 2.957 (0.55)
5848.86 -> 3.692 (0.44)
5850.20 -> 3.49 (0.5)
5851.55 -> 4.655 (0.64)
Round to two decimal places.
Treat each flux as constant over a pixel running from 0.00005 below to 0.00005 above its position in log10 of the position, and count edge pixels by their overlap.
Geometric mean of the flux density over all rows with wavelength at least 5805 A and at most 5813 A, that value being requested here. 3.86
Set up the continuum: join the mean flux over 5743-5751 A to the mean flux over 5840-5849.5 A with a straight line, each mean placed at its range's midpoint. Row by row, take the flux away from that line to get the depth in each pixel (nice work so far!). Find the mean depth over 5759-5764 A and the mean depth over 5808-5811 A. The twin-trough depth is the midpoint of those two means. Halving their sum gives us 0.0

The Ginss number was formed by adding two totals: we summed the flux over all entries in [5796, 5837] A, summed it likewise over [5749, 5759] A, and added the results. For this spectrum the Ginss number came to 147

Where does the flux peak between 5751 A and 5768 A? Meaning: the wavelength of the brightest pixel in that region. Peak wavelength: 5764.62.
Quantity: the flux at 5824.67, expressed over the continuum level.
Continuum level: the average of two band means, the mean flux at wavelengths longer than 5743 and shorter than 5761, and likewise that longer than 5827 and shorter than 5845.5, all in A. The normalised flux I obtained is 0.96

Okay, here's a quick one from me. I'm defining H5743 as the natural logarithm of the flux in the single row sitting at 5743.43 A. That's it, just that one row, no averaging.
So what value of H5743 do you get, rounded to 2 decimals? 1.56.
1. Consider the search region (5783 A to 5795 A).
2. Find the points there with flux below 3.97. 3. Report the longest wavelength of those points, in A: 5793.90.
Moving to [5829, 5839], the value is 5838.09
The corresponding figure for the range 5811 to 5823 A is 5820.64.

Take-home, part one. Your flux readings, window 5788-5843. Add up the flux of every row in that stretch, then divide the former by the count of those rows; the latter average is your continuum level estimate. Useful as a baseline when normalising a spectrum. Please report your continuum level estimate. 3.82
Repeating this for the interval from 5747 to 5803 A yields 3.75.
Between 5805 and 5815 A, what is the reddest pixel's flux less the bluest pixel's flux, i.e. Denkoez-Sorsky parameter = -0.9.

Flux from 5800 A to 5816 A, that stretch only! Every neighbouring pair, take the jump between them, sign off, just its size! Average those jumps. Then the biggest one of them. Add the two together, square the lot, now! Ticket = 1.6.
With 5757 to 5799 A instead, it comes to 6.2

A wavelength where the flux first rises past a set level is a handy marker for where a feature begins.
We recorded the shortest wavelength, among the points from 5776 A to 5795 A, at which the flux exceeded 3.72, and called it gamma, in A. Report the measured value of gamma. 5779.24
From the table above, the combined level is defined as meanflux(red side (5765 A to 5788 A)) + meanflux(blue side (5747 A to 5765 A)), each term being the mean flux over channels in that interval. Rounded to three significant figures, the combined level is 7.64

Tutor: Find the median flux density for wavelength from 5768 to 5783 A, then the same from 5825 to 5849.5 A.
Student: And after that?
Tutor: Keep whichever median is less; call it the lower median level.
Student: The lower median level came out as 3.59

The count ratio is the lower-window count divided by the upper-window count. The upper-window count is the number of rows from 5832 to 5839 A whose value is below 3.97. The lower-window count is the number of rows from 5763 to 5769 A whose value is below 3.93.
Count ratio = 1.0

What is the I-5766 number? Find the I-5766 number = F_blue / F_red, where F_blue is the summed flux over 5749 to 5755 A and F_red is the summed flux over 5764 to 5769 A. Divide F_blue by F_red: 0.9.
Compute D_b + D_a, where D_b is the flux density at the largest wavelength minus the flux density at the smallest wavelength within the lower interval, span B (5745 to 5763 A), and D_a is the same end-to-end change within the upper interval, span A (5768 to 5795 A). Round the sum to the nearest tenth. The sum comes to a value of -0.8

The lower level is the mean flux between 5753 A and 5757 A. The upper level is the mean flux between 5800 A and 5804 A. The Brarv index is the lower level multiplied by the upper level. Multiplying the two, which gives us 14.8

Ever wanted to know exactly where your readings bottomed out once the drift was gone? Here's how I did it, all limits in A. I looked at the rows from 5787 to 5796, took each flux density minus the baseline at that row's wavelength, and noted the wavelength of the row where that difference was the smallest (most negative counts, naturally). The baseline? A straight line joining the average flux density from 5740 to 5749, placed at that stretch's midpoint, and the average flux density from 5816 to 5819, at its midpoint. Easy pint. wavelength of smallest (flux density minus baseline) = 5791.23 A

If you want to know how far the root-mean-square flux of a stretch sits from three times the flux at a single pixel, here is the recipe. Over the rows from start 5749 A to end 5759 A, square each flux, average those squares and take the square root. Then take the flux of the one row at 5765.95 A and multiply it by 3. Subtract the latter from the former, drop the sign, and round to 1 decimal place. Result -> 4.9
